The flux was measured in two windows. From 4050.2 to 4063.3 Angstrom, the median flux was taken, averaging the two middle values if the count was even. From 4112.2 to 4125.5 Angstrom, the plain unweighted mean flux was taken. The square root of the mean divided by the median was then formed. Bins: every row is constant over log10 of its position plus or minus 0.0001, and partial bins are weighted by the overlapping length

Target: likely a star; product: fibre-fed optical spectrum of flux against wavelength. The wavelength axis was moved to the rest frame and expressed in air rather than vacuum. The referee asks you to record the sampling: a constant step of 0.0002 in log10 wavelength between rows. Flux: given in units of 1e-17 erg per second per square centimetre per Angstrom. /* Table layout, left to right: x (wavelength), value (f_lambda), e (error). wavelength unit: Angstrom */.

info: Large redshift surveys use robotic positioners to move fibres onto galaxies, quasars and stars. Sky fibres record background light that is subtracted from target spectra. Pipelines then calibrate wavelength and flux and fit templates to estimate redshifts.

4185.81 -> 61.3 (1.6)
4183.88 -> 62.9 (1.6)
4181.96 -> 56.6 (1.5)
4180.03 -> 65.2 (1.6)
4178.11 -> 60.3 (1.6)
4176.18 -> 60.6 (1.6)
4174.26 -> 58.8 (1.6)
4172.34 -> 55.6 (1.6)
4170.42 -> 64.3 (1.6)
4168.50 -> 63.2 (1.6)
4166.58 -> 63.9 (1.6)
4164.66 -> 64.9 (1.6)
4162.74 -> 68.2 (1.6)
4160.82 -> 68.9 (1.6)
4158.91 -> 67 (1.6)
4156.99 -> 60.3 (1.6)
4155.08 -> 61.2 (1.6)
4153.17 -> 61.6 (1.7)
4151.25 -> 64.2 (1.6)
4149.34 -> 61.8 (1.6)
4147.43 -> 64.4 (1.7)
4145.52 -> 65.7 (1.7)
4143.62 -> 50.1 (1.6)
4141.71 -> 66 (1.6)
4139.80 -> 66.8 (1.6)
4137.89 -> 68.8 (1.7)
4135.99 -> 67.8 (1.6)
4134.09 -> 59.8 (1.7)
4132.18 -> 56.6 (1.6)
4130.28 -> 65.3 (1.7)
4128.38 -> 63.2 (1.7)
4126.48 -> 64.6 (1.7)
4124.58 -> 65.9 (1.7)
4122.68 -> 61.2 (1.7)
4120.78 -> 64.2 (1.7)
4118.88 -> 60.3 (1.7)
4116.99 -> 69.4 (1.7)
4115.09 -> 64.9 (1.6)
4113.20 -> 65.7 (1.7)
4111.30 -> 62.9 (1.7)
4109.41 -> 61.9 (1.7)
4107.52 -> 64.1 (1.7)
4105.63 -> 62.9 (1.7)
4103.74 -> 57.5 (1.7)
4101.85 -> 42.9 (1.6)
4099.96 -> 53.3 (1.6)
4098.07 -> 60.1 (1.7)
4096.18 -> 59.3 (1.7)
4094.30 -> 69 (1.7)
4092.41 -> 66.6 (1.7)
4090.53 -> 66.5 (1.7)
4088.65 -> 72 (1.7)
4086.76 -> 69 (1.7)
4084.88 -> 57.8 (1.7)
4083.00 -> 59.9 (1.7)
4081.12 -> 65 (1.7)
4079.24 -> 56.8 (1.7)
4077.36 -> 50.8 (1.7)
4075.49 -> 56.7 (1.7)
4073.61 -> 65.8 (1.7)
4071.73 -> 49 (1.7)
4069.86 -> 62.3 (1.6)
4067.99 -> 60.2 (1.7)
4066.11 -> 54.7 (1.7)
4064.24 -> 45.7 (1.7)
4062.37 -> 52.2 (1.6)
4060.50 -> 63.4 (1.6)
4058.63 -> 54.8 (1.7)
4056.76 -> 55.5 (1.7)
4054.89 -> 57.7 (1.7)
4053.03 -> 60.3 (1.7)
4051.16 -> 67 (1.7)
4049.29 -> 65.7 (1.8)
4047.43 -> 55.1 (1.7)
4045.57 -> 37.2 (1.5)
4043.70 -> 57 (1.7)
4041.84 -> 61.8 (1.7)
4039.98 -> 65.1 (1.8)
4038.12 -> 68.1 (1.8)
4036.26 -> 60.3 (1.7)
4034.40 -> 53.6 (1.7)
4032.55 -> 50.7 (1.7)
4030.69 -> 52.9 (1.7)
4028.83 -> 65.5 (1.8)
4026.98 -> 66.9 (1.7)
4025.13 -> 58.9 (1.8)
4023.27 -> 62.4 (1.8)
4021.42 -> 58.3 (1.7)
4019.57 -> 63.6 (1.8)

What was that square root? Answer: 1.06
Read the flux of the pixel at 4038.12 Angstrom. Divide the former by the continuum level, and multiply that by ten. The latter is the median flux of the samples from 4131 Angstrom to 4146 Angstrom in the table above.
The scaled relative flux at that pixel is 10.3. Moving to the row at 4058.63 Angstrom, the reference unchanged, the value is 8.3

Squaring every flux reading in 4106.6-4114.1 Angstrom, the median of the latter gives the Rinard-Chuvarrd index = 4033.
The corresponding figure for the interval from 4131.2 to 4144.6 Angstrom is 4356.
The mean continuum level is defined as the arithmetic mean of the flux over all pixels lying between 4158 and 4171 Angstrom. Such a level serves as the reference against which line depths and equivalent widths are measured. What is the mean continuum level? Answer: 65.8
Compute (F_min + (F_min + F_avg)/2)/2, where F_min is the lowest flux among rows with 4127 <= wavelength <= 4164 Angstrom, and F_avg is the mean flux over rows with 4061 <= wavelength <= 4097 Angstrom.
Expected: 53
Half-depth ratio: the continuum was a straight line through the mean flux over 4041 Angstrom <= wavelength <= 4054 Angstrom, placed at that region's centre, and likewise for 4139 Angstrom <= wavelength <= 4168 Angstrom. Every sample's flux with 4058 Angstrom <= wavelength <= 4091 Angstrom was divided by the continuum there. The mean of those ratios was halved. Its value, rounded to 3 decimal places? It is 0.498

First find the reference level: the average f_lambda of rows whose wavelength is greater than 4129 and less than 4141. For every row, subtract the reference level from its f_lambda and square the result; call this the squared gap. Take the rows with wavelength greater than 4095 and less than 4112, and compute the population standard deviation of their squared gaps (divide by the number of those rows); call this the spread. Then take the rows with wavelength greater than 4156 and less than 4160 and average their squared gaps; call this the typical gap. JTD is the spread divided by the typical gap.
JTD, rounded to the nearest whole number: 12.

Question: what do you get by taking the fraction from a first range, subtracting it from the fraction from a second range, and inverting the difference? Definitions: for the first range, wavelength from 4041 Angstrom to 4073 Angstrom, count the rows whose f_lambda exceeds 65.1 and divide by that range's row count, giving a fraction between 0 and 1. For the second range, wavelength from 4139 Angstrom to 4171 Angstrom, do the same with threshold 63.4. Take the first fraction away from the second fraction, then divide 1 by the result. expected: 1.9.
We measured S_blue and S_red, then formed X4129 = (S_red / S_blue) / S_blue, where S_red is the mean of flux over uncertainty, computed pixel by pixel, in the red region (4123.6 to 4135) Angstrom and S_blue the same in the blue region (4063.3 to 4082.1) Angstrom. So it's 0.0329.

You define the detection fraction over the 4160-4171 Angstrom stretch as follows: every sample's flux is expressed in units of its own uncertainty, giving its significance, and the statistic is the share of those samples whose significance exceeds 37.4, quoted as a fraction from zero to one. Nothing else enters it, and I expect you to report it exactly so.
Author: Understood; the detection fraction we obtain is 1.0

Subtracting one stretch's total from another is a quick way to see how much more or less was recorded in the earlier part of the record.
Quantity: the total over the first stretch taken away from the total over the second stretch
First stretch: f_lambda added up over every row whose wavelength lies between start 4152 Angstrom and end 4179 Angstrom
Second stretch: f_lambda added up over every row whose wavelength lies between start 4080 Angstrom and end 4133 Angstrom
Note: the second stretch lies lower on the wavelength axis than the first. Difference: 873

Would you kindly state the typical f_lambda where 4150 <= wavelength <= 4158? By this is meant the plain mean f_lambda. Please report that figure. 61.8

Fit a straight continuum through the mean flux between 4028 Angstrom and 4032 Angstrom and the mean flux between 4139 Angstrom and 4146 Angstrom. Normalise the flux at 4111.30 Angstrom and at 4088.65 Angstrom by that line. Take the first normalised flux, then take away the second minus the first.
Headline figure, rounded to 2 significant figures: 0.87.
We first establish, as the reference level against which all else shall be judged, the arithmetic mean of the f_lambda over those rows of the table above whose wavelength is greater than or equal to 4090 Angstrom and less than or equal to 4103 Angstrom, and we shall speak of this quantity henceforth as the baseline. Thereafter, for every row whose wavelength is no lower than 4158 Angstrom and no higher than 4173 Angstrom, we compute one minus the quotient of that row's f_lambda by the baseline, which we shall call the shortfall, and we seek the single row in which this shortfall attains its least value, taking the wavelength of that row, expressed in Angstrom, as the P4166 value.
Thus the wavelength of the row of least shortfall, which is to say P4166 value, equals 4160.82 Angstrom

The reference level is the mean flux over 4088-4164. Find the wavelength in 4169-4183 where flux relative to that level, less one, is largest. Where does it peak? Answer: 4180.03 Angstrom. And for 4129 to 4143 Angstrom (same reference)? 4137.89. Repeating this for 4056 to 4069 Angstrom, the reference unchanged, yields 4060.50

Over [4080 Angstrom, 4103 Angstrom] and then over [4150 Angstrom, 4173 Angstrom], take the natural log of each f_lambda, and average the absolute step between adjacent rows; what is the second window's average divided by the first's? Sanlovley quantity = 0.47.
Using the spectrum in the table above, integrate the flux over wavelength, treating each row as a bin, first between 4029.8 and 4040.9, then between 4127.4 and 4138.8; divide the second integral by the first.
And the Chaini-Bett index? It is 1.1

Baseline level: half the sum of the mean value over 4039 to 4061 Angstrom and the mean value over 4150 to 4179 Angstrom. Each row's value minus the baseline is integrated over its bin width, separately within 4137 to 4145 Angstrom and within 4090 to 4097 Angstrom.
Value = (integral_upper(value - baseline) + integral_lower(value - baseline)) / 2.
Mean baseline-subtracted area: 27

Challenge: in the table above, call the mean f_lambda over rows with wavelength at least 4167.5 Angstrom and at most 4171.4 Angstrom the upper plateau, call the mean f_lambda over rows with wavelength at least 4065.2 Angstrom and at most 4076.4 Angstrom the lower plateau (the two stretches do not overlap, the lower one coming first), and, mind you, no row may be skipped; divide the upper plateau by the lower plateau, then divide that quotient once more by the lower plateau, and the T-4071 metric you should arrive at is 0.0189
